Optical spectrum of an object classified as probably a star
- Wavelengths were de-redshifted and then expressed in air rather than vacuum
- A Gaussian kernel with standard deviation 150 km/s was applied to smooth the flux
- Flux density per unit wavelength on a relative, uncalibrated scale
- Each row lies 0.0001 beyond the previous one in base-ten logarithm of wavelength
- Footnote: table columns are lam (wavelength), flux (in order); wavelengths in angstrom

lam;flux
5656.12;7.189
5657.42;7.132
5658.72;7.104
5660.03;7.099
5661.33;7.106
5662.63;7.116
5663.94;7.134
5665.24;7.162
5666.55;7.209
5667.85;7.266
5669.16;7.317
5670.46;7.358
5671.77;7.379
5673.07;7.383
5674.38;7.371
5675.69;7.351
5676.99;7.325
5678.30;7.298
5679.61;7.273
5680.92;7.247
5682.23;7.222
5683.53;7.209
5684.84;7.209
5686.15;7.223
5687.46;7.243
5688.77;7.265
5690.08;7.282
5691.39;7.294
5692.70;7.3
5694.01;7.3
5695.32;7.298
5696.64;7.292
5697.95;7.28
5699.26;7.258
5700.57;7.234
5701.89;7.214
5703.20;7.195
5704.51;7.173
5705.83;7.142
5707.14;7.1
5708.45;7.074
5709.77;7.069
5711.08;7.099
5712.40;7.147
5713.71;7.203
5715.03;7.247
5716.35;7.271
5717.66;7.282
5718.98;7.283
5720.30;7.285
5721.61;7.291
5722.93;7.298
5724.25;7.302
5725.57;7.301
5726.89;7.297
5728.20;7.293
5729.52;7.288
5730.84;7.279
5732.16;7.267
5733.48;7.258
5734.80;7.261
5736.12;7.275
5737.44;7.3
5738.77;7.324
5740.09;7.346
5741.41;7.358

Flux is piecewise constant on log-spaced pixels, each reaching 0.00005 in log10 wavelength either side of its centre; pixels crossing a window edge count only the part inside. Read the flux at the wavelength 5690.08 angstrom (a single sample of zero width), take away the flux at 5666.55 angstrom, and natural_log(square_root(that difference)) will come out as -1.3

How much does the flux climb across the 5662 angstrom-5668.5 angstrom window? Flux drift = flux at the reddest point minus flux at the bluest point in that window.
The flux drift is 0.15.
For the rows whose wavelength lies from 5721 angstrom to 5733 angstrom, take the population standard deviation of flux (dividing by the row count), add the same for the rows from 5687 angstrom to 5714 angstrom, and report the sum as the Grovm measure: 0.089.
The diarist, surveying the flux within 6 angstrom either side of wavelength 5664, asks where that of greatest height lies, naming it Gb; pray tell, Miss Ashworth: 5669.16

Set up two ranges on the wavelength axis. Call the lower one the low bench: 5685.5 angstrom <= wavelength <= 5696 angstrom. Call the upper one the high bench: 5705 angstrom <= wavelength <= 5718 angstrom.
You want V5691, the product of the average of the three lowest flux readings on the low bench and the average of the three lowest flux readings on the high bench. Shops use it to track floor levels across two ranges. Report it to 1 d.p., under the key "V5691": 51.3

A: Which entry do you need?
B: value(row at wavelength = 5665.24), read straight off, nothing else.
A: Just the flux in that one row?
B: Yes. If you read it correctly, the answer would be 7.162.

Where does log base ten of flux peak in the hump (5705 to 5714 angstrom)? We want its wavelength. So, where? 5713.71 angstrom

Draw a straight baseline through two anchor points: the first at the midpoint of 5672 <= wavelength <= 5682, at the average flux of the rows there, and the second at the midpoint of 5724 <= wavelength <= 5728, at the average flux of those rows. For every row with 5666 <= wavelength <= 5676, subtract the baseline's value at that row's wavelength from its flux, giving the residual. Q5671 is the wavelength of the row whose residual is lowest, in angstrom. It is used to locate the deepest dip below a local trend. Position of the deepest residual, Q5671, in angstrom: 5666.55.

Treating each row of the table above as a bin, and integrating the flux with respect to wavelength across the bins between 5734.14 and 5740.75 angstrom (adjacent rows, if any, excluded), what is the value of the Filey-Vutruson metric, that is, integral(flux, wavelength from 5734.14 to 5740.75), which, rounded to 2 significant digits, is 48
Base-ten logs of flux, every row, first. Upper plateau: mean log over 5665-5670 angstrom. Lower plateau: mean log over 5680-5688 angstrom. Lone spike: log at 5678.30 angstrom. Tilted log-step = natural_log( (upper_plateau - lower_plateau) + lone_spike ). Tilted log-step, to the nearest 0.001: -0.146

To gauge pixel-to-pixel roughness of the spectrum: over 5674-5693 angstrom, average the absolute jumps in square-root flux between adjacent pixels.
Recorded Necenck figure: 0.0033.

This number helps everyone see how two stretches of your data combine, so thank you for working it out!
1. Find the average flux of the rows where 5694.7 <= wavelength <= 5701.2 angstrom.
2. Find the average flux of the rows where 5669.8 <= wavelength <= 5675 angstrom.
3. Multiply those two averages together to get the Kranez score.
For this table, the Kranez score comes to 53.6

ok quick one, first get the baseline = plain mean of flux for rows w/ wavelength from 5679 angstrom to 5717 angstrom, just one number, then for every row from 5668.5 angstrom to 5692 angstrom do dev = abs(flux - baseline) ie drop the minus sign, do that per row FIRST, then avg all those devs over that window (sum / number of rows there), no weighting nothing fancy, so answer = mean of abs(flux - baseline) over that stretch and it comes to 0.075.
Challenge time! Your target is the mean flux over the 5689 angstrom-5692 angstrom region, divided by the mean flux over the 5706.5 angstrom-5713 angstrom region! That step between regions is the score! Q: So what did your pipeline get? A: 1.03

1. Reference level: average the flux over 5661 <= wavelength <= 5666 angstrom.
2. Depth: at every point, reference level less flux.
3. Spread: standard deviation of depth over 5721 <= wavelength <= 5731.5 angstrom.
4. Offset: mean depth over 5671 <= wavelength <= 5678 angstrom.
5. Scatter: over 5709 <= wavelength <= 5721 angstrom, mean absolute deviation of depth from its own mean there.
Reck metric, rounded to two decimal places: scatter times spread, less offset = 0.23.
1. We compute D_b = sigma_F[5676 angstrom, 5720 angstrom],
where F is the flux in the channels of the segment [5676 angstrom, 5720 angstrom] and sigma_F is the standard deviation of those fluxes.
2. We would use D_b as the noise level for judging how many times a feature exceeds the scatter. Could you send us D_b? 0.07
